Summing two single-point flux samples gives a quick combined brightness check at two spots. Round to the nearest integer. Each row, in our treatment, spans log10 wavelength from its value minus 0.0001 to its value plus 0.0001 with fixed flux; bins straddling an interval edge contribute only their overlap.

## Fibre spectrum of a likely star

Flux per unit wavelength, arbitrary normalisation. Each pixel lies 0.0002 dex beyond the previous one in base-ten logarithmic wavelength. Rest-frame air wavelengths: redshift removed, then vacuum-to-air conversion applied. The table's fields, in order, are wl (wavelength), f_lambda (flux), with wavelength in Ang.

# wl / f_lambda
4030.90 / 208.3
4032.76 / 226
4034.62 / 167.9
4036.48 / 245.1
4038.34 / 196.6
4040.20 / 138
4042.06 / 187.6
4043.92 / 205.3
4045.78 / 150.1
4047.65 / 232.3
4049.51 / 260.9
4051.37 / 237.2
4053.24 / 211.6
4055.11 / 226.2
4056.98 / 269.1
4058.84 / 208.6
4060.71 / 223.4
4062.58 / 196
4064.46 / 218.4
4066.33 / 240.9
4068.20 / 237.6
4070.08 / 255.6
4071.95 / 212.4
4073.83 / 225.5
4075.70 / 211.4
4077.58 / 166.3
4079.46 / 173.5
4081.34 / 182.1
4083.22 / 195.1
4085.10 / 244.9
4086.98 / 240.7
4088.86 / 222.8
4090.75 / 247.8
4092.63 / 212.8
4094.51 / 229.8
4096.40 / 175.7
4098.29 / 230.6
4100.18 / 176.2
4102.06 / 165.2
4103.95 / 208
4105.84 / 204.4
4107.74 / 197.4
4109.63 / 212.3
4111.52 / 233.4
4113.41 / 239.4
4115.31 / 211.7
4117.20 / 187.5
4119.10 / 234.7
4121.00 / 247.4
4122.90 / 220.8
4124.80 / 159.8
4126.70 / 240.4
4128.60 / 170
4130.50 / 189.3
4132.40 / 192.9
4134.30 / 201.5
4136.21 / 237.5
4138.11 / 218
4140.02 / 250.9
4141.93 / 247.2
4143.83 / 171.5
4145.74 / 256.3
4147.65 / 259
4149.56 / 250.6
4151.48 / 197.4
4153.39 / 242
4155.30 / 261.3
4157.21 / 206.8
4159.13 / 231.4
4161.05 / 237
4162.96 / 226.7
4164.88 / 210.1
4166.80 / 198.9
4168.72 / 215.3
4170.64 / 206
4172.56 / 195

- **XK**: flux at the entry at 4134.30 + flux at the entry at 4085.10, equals 446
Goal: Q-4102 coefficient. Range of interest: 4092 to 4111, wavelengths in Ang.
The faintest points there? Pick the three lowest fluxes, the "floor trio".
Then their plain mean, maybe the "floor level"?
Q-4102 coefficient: 172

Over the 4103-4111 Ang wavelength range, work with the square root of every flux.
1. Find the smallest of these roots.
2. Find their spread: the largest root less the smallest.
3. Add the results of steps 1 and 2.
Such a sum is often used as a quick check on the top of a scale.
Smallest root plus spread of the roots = 14.57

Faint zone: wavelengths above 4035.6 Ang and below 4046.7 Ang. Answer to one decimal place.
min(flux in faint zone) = 138.0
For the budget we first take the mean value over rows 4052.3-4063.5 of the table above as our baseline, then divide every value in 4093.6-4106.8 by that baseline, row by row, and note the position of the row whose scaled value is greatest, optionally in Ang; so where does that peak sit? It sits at 4098.29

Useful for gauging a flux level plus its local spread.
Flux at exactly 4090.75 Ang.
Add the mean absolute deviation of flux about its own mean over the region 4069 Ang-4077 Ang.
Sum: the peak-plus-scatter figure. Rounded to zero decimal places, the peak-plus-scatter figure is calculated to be 262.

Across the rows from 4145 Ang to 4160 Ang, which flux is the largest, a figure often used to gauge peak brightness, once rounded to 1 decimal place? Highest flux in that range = 261.3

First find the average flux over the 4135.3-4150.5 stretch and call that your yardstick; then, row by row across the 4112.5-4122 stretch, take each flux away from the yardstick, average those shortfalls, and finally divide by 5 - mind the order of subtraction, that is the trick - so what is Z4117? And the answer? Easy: 2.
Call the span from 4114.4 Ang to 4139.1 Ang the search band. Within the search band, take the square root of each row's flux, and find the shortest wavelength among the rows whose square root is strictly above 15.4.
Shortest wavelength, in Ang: 4121.00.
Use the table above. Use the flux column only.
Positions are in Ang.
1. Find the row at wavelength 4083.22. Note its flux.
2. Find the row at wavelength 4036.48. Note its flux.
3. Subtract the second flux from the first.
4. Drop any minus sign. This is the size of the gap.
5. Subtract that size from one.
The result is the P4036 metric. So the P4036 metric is -49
